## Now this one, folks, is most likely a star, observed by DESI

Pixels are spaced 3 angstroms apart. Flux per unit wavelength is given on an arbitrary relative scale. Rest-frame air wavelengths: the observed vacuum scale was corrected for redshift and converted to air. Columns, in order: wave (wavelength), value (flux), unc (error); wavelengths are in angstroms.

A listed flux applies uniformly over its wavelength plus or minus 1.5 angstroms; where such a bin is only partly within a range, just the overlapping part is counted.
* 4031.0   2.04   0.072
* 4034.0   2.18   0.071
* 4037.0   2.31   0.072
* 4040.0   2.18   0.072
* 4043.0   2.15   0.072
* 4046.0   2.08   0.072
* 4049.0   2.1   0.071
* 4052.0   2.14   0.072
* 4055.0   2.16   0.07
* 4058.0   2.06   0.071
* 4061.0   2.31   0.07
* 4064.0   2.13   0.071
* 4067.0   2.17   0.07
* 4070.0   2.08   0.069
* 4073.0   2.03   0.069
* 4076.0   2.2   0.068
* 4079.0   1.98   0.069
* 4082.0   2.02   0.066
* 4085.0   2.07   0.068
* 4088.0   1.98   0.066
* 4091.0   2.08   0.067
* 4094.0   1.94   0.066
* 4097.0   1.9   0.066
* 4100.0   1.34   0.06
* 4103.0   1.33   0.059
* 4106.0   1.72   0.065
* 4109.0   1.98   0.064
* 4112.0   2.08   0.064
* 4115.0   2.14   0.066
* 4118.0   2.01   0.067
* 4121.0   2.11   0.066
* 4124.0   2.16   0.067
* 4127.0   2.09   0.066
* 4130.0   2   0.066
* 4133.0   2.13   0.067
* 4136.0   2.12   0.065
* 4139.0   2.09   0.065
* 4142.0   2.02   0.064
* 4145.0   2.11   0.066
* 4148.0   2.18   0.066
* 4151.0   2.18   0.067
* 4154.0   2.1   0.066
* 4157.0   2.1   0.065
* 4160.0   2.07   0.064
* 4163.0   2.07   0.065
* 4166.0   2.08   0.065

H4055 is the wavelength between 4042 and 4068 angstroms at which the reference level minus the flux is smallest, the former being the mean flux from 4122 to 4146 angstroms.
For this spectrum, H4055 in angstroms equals 4061.0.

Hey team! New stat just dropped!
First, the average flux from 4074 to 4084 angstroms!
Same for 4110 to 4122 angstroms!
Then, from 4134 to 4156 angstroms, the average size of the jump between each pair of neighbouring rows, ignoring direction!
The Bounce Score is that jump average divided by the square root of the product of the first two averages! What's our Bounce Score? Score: 0.027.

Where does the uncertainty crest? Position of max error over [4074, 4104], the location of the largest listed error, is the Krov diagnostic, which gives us 4079.0 angstroms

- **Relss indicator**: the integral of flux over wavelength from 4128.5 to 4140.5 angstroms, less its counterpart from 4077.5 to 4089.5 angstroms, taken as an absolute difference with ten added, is 10.9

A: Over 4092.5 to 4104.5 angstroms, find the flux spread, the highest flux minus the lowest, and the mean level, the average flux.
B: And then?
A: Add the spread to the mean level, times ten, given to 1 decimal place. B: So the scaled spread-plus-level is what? 22.4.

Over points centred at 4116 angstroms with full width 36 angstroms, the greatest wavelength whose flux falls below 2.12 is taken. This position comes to 4130.0 angstroms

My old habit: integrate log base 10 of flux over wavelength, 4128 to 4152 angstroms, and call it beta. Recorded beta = 7.7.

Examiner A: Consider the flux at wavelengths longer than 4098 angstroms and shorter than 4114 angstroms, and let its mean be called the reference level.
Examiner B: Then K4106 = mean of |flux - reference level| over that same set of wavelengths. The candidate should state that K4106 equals 0.28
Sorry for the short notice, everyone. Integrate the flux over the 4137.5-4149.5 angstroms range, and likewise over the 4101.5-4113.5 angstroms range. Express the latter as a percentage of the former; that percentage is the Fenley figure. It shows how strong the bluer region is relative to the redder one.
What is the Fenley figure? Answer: 85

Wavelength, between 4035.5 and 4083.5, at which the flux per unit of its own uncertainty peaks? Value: 4061.0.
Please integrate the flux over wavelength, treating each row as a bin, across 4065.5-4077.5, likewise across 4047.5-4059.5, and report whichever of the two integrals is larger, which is 25.4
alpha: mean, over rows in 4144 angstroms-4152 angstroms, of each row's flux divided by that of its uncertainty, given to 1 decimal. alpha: 32.5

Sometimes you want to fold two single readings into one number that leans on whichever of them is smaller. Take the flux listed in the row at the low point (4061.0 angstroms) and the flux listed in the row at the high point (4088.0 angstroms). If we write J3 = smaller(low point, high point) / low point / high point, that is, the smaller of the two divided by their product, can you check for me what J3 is 0.433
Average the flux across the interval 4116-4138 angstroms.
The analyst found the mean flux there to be 2.09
